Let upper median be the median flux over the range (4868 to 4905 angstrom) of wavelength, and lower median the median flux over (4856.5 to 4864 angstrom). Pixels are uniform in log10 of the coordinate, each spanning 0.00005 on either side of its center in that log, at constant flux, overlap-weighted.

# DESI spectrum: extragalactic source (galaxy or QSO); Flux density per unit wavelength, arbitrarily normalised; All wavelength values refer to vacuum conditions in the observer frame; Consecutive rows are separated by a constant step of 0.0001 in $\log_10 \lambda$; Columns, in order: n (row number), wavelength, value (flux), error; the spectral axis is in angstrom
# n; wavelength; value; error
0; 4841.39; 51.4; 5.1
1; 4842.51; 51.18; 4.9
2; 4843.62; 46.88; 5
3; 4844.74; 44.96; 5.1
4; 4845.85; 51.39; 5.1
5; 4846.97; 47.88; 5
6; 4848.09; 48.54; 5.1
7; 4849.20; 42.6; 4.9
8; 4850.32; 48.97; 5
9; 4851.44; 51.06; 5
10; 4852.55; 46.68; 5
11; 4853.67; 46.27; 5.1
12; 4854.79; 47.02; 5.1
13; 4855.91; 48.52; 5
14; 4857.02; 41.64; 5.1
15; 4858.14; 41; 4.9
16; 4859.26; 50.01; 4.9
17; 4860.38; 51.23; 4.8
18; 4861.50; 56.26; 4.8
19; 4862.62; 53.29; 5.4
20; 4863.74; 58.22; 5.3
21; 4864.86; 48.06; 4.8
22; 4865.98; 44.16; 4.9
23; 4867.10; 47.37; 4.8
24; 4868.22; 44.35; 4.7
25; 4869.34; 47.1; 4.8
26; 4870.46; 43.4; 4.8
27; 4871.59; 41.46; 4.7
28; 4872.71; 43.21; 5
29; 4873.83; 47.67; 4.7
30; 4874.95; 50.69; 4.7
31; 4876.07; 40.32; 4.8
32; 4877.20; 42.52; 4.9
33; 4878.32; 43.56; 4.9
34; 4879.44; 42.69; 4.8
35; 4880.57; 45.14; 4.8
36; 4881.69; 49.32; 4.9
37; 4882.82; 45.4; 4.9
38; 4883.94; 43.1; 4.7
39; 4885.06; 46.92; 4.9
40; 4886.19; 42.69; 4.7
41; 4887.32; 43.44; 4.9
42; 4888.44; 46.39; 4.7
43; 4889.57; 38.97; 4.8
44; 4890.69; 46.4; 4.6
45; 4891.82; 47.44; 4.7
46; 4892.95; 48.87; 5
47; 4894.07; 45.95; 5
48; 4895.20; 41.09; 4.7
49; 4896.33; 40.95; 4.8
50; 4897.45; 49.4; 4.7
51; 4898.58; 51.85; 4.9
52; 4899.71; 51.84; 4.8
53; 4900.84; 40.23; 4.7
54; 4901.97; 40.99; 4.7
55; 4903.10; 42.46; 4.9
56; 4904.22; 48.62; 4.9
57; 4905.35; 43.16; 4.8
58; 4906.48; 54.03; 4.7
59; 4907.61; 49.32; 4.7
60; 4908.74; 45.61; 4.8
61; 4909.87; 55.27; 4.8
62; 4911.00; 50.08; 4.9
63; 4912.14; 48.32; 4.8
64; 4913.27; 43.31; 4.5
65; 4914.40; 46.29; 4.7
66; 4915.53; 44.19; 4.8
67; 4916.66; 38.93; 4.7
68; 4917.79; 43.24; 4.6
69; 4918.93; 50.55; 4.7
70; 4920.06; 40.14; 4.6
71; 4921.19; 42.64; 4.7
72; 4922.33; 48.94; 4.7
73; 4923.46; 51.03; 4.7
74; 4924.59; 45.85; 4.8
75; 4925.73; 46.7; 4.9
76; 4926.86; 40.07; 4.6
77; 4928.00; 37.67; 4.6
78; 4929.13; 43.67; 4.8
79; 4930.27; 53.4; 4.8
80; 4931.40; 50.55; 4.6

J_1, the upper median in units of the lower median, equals 0.87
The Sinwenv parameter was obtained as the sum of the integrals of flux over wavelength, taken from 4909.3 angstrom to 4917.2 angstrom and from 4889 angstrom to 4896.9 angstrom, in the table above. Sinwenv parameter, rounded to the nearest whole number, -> 718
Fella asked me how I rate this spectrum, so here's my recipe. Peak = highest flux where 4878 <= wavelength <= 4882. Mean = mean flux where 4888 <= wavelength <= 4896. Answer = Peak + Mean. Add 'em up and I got 94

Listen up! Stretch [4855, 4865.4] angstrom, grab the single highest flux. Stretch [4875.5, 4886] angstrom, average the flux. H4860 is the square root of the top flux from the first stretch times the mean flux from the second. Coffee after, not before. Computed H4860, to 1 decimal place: 50.8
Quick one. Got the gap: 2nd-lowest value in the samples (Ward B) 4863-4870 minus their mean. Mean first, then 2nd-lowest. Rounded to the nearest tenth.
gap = -3.9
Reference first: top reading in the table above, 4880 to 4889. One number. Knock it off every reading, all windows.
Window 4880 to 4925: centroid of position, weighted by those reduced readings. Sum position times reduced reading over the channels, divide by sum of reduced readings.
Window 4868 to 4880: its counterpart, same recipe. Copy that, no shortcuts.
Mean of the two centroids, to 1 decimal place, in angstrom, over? 4887.7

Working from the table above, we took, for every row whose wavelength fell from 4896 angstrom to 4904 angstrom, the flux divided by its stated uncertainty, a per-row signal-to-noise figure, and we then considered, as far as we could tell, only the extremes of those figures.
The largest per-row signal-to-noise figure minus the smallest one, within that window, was 2.3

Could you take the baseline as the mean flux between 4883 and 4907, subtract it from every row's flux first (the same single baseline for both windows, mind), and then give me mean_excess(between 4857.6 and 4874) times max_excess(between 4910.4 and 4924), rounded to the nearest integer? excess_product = 13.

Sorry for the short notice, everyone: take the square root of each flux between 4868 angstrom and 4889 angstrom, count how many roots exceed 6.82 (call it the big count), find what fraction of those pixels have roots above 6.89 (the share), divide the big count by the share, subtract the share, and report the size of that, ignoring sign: 32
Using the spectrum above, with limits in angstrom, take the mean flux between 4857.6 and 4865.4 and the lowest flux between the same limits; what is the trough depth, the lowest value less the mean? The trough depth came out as -10.2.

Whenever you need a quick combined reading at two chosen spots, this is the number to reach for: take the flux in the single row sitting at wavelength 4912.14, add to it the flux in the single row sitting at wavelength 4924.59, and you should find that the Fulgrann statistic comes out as 94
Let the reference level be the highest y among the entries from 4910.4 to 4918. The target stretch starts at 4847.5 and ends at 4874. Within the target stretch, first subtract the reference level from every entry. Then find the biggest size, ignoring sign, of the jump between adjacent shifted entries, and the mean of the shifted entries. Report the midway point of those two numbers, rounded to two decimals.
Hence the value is 3.75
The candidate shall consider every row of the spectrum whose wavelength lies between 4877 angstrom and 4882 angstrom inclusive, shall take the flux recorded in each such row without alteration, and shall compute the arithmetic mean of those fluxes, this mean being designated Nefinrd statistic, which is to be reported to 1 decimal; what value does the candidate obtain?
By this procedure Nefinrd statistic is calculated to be 44.6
